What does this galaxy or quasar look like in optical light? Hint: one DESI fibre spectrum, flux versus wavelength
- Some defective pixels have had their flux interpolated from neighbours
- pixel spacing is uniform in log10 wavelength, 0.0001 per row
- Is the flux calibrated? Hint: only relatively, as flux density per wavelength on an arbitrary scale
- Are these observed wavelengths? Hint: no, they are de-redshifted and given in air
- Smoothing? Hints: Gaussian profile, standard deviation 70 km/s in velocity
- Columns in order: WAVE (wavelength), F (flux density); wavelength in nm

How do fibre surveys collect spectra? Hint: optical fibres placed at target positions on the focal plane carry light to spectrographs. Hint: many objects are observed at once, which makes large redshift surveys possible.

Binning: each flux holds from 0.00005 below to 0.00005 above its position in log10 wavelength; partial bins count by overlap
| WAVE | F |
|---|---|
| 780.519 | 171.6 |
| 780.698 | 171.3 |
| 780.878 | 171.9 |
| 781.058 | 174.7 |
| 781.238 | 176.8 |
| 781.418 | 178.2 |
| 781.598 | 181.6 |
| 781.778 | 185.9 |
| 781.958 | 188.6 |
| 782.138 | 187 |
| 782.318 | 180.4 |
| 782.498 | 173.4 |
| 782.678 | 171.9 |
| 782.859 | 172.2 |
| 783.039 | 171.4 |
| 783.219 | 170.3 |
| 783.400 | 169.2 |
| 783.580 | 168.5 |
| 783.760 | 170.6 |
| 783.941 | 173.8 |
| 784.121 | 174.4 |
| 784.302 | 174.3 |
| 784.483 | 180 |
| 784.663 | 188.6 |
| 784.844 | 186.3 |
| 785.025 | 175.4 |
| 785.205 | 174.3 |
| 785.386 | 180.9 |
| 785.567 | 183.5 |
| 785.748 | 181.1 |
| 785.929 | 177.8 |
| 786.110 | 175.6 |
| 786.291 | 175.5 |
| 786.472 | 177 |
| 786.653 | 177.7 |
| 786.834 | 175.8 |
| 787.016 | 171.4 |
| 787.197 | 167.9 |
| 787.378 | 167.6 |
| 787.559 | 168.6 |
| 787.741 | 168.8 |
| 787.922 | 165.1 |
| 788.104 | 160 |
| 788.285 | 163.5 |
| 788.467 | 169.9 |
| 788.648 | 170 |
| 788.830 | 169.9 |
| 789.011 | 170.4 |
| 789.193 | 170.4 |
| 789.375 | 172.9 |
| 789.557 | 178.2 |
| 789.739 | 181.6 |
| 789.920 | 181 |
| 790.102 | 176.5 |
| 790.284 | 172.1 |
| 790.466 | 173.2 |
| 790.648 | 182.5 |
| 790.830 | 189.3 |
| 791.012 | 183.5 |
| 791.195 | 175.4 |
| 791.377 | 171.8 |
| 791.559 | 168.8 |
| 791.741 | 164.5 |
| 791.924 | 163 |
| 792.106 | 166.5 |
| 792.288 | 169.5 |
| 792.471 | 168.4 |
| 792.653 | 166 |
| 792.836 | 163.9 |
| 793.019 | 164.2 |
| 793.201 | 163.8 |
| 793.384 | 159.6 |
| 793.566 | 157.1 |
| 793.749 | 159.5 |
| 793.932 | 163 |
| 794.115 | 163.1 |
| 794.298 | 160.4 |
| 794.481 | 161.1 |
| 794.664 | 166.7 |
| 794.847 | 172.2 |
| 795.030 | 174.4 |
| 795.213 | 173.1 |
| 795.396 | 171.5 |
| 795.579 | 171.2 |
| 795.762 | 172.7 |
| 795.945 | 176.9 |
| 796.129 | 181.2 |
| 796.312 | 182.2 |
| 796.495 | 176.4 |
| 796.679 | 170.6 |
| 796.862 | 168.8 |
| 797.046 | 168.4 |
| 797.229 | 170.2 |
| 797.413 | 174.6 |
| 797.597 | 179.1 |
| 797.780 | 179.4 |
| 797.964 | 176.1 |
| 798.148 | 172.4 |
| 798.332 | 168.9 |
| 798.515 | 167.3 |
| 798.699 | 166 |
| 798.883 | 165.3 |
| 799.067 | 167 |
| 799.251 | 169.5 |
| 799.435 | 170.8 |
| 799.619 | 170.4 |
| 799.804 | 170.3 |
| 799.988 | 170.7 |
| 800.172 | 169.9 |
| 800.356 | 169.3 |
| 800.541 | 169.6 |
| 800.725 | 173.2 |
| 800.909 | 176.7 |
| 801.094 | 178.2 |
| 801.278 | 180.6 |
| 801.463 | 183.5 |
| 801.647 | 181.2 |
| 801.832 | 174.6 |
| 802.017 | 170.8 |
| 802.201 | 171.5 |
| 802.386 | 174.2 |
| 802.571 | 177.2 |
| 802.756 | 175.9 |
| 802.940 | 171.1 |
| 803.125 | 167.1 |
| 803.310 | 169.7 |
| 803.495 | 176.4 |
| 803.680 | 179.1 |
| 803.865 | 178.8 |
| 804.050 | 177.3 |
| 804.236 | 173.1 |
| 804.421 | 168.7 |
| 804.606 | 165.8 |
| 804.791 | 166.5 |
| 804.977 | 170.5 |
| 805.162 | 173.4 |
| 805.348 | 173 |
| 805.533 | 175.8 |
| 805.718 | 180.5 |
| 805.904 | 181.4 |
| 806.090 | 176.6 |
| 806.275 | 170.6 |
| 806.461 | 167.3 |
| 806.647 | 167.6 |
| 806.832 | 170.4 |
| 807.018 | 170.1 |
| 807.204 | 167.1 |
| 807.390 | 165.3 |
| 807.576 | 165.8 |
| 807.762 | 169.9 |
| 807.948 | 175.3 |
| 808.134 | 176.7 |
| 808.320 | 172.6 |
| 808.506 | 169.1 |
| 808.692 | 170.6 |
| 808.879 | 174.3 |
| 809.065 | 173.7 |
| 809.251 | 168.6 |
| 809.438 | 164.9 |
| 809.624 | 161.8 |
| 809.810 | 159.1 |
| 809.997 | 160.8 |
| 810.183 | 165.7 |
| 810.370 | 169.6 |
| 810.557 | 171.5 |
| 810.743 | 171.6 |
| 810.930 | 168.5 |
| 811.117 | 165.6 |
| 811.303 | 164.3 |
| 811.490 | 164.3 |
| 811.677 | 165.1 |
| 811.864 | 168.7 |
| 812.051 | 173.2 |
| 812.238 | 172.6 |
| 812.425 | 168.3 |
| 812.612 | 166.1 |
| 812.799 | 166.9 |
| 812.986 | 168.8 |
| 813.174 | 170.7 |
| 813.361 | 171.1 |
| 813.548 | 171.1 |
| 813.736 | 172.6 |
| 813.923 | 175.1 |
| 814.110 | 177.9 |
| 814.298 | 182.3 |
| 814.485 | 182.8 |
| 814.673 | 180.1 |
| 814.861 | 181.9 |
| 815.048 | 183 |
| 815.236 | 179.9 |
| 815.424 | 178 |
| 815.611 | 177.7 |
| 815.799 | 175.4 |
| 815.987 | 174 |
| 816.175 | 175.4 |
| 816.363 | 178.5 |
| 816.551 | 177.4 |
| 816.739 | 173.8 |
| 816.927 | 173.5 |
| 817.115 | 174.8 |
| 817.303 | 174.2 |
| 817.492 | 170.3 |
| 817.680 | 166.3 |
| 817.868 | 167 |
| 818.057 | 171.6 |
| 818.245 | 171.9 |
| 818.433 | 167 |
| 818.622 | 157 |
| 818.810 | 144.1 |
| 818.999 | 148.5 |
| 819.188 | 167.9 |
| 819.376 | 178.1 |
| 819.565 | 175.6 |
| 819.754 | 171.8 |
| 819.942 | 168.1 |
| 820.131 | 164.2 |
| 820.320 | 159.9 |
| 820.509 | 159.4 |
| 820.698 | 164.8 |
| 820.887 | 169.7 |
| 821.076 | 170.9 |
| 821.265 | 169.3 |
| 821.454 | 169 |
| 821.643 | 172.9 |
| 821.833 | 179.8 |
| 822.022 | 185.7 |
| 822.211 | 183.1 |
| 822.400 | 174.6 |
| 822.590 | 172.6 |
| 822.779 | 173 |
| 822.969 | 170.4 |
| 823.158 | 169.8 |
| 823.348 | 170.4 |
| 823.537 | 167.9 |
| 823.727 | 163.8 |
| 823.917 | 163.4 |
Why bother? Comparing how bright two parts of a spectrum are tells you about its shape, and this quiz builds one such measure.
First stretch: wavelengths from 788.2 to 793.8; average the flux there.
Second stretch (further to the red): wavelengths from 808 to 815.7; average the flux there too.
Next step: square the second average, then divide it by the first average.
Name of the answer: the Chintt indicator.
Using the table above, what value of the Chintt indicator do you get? 172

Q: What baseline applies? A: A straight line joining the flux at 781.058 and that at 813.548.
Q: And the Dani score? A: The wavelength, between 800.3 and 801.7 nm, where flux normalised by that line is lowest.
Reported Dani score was 800.356 nm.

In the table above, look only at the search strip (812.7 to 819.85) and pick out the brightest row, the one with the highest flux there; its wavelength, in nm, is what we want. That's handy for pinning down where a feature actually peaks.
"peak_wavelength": 815.048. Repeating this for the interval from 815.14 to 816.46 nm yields 815.236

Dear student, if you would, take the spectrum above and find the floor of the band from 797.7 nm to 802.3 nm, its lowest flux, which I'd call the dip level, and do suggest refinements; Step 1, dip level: 165.3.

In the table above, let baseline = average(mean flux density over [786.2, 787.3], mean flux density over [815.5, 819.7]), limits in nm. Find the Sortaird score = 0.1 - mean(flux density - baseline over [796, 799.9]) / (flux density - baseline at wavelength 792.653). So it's 0.1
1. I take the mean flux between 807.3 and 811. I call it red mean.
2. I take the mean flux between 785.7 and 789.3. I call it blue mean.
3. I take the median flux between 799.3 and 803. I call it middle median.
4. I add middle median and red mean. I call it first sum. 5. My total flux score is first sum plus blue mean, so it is 512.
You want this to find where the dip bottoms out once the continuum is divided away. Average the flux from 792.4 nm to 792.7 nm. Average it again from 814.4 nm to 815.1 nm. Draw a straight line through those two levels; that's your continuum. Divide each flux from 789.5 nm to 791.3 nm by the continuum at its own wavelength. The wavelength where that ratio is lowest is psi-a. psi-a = 790.284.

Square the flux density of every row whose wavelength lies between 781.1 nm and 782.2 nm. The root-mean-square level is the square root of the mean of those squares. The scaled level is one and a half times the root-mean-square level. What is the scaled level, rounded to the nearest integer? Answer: 275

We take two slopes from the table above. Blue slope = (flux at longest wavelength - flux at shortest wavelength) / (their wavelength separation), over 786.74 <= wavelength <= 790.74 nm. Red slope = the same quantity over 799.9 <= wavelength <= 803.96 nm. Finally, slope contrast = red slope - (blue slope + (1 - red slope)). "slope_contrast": 1.4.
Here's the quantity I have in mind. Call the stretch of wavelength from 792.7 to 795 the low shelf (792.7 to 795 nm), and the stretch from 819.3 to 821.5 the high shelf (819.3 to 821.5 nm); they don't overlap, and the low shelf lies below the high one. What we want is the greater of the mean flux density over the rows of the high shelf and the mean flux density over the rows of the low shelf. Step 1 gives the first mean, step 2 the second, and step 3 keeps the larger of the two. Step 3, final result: 168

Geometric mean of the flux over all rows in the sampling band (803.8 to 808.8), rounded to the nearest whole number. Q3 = 172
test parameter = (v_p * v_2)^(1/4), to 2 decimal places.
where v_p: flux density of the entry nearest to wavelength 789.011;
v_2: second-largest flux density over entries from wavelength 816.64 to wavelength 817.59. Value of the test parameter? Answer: 13.13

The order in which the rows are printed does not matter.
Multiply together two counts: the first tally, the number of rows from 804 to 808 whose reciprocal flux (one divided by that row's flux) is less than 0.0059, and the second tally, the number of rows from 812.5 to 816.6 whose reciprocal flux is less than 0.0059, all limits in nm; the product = 266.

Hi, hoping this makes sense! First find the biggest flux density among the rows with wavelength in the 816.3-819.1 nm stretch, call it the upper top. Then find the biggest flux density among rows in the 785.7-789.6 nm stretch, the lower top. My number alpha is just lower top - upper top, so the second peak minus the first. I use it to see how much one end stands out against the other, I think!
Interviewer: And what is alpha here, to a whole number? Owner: 3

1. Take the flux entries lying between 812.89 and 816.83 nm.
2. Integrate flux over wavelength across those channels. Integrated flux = 696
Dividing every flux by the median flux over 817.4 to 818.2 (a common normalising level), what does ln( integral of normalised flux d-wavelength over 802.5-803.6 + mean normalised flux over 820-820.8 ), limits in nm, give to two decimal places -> 0.74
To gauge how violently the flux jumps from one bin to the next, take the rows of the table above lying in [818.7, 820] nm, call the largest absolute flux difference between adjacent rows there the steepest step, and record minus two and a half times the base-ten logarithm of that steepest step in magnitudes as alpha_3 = -3.22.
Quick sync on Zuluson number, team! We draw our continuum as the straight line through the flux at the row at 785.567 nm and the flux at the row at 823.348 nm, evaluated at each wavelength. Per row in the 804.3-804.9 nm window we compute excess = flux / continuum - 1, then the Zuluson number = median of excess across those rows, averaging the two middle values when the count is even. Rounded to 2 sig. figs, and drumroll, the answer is -0.058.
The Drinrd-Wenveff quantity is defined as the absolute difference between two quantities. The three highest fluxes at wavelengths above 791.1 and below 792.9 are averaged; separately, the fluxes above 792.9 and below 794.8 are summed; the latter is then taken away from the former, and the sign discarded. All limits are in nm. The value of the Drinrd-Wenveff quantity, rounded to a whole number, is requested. 1446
